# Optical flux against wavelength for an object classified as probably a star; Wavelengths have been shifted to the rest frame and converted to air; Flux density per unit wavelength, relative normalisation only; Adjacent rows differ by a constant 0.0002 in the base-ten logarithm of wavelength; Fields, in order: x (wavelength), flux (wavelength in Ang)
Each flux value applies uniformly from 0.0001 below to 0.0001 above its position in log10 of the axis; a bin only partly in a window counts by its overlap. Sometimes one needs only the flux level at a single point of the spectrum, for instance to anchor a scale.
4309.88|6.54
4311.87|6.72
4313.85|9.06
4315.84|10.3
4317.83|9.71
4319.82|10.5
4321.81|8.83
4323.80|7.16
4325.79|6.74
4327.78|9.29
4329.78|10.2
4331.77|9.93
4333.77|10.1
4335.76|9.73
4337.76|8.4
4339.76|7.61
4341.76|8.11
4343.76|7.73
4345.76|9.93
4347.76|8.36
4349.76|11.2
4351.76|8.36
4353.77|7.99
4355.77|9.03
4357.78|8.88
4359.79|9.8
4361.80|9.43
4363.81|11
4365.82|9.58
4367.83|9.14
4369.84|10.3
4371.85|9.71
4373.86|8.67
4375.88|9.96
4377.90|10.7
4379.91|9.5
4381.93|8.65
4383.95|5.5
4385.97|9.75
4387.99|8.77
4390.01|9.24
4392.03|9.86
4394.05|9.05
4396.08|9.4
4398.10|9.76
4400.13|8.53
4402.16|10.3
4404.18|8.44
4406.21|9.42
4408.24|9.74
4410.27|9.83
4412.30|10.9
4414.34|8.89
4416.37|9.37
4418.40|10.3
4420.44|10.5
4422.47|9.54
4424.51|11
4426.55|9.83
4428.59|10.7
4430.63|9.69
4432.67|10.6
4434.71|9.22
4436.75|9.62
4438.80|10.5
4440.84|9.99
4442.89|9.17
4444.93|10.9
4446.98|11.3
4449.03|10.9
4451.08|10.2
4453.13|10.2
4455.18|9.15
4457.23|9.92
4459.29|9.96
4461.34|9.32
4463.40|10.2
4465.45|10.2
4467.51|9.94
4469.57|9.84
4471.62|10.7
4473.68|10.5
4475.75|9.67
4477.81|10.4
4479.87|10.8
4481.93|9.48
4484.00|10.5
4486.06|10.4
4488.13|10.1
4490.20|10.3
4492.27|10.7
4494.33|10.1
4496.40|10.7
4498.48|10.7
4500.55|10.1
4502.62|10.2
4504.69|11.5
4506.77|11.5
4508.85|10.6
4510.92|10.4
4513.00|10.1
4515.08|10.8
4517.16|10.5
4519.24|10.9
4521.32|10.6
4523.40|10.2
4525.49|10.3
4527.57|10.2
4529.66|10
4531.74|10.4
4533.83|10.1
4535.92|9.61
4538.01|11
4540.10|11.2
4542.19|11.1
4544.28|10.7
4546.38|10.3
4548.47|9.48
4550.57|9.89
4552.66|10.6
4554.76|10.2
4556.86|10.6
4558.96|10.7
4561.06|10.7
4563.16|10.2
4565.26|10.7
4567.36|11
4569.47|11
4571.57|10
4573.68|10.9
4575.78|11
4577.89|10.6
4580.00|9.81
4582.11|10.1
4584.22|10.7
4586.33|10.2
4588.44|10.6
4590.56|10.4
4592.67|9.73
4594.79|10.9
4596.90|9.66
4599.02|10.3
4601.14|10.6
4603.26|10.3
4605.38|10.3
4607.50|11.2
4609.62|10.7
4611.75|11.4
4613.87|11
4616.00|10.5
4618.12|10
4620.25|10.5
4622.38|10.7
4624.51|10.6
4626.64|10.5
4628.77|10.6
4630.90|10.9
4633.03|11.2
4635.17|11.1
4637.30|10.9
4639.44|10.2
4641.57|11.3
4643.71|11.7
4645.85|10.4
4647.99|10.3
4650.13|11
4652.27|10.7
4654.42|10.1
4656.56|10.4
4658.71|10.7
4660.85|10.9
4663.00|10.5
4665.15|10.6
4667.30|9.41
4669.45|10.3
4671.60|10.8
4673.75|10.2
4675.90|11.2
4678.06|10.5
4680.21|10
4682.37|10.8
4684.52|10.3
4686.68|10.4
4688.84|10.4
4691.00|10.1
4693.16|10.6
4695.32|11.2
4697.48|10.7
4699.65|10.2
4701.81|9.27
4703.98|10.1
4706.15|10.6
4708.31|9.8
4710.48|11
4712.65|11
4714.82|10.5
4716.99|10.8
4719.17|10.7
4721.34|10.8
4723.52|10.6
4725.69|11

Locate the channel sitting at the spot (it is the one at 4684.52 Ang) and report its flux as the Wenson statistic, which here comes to 10.3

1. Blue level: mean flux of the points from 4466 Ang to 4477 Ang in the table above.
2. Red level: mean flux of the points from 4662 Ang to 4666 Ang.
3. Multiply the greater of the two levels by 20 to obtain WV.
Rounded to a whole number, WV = 211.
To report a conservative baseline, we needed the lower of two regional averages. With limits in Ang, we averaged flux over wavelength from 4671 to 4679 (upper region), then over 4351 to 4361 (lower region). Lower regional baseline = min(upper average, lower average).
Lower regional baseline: 8.8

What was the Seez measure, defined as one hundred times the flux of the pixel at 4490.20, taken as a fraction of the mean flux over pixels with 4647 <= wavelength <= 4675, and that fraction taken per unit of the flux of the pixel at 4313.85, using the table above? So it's 10.9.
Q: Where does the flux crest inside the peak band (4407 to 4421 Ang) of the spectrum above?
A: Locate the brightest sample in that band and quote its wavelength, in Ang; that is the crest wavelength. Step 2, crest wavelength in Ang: 4412.30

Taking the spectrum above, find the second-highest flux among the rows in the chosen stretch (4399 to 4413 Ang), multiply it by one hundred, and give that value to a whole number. 1030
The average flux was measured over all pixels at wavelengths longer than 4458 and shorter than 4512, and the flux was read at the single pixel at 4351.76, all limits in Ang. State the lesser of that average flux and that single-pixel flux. 8.4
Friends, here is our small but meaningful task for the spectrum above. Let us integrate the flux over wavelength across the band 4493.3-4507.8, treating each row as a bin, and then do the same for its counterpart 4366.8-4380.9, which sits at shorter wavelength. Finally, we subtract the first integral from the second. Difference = -18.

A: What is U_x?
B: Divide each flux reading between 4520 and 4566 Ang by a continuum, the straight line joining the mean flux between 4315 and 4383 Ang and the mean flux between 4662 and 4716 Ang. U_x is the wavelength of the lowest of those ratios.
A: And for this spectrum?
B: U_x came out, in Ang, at 4548.47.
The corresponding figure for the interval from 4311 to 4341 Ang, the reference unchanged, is 4325.79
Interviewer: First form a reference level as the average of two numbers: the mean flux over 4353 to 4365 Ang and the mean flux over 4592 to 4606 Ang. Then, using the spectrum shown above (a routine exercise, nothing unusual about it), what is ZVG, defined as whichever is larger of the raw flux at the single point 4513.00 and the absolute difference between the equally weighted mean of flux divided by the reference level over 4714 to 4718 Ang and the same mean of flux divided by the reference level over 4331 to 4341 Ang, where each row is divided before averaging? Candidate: 10.1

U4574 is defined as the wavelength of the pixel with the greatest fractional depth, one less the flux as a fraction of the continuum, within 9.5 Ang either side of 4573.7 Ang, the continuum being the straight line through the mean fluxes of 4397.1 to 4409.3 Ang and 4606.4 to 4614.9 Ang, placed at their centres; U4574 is 4580.00 Ang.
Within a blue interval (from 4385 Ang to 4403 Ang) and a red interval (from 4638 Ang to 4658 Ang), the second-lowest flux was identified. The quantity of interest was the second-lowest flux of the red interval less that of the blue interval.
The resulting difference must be 1.43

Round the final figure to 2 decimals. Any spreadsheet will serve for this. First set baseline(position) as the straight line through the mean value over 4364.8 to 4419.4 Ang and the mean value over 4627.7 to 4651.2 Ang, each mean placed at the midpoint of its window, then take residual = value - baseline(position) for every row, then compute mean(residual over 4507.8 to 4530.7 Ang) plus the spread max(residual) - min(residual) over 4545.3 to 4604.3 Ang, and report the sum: 1.79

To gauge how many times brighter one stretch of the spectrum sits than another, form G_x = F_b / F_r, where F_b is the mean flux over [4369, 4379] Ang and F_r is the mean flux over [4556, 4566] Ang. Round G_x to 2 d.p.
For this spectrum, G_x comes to 0.93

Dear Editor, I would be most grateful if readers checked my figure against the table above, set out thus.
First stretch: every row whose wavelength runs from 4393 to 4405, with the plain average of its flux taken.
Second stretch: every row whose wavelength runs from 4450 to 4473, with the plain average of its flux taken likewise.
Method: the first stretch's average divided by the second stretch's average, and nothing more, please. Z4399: 0.928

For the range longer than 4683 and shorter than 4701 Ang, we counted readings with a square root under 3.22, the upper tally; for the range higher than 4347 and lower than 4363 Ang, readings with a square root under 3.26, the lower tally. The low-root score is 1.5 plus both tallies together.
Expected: 11.5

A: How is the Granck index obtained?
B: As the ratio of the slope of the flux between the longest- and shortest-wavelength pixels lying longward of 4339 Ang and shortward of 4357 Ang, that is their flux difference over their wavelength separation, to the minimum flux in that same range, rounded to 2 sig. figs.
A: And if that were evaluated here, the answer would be 0.012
